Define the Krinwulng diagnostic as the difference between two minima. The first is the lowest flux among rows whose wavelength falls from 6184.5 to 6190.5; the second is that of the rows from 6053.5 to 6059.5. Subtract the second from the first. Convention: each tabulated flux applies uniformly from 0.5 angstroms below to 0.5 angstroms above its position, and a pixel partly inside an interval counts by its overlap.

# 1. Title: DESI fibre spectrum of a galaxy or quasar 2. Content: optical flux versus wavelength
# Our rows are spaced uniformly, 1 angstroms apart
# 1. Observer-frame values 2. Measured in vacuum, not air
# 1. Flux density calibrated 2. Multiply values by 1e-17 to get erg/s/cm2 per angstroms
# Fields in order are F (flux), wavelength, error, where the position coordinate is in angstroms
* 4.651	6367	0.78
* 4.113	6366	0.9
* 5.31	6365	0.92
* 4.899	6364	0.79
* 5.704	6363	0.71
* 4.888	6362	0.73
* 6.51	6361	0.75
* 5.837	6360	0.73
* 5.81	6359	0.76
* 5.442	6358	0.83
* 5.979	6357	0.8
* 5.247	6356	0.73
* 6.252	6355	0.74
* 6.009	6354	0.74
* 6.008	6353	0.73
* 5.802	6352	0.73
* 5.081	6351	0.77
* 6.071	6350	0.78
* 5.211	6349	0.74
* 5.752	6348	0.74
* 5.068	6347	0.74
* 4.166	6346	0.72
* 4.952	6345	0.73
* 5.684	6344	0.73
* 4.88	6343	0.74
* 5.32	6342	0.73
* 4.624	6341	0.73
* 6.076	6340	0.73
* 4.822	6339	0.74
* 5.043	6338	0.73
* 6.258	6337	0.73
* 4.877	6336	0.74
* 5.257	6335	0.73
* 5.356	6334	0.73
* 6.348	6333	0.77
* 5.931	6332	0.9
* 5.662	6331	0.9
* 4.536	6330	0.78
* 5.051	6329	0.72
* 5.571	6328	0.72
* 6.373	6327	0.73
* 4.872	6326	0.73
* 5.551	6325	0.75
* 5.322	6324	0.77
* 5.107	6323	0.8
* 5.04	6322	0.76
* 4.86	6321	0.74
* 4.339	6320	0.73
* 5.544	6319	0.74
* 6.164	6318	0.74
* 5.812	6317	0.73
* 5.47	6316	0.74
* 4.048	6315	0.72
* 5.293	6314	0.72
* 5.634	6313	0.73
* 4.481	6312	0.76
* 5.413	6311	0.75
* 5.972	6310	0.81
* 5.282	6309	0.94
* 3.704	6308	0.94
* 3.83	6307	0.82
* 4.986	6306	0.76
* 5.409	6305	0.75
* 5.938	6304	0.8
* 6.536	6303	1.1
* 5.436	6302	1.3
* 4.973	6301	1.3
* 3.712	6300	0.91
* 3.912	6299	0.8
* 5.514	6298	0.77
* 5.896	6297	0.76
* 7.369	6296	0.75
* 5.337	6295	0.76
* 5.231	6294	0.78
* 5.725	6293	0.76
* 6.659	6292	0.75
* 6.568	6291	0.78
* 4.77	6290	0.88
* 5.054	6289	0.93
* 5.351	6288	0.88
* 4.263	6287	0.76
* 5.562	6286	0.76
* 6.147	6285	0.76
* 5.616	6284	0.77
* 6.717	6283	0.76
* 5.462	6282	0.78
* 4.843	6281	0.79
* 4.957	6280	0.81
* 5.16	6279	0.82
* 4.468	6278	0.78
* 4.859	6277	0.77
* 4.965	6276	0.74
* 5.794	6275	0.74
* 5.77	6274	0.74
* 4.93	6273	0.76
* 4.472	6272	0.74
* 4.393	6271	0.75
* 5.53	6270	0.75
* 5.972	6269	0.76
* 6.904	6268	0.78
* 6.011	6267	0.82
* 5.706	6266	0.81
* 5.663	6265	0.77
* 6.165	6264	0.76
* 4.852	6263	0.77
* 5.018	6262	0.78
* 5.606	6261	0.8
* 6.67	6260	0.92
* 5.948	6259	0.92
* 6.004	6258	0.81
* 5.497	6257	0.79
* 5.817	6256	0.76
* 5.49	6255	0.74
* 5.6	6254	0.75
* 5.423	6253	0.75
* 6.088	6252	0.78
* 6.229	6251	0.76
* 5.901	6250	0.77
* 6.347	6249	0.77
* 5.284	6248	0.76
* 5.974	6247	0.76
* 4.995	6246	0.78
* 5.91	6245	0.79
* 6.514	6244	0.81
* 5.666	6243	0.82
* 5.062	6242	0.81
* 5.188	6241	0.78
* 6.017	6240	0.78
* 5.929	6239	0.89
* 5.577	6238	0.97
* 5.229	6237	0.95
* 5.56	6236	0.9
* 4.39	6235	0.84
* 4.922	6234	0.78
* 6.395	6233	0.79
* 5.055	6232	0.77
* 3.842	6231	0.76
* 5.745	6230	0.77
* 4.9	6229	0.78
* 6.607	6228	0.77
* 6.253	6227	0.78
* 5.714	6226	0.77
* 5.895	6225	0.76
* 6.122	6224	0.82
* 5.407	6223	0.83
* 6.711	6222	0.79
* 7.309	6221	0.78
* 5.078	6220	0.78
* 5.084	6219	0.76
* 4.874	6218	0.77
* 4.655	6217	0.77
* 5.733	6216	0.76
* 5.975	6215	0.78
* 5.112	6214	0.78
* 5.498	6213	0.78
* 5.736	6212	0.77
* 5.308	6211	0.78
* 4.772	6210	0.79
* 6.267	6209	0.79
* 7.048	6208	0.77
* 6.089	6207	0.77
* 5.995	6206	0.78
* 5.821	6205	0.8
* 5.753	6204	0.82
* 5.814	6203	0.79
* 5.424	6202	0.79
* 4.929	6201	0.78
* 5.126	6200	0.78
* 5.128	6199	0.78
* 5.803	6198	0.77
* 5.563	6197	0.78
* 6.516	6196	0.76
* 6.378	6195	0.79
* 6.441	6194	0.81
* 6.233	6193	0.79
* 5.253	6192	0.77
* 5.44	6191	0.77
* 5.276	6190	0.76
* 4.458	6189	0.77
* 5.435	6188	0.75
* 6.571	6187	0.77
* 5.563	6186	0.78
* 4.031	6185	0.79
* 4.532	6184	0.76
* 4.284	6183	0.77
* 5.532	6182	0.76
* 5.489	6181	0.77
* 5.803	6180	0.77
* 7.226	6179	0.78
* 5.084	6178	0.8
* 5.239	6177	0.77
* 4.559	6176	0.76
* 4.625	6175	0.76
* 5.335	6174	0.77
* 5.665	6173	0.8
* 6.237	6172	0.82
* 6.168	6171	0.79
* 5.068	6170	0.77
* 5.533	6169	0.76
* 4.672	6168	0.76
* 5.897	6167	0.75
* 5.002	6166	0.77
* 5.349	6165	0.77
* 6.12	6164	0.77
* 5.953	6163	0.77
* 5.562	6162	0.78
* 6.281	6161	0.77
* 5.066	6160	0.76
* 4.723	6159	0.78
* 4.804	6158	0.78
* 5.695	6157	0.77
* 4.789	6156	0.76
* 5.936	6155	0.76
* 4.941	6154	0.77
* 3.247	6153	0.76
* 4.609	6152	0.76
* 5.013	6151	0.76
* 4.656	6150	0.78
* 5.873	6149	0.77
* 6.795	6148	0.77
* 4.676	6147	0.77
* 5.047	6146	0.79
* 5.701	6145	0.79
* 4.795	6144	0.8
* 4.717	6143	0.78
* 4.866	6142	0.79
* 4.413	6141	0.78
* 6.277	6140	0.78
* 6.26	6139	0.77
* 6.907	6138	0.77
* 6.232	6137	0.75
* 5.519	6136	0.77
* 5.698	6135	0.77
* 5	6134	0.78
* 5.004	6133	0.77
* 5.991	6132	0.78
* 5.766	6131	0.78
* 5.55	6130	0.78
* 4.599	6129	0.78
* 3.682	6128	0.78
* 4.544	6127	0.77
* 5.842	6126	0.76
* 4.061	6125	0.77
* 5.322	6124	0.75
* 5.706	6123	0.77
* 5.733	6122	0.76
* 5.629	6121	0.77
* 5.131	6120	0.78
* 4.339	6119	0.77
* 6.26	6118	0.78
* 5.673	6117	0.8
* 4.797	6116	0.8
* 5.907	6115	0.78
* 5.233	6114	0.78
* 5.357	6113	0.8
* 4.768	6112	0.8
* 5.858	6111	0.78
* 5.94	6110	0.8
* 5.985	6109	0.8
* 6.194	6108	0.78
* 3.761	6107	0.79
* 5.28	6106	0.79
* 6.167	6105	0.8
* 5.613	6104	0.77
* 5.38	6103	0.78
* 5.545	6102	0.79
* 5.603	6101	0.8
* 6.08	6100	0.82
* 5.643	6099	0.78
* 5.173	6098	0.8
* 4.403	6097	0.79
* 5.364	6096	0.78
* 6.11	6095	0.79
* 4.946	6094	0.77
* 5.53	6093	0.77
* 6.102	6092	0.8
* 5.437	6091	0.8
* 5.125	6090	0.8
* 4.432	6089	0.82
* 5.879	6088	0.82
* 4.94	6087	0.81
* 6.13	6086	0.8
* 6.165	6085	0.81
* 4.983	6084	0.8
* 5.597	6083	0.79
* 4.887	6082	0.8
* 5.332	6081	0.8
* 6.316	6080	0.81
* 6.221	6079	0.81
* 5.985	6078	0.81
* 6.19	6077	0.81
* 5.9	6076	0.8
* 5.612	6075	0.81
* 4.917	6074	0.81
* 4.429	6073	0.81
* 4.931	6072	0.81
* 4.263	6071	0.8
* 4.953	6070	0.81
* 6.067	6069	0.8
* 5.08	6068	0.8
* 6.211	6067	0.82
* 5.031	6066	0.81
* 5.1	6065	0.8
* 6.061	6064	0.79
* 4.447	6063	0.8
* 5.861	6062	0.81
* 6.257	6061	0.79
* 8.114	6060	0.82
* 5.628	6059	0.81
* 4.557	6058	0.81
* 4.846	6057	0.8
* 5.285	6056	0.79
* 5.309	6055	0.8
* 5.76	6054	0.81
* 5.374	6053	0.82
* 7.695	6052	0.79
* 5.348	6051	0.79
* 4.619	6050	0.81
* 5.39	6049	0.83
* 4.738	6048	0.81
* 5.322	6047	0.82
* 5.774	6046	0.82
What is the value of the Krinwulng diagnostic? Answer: -0.53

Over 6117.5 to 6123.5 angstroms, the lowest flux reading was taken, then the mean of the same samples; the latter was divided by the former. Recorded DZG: 1.26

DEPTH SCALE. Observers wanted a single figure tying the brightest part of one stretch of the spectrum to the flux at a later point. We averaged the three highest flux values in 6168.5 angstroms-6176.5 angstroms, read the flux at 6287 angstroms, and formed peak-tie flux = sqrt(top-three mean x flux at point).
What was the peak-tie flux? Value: 5.1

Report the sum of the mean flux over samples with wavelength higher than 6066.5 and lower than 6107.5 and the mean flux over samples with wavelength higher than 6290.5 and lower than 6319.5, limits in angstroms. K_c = 10.8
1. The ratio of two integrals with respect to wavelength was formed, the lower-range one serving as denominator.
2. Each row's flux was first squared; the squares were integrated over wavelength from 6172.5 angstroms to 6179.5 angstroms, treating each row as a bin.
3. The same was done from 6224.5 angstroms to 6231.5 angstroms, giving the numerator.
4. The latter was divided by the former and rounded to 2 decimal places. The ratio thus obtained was 1.07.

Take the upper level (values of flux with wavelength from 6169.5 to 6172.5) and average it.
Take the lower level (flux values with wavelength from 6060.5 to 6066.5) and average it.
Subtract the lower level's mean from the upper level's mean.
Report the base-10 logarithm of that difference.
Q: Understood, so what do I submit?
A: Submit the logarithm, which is -0.4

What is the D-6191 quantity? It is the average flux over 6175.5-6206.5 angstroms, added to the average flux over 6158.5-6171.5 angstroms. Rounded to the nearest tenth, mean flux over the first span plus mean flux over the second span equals 11.0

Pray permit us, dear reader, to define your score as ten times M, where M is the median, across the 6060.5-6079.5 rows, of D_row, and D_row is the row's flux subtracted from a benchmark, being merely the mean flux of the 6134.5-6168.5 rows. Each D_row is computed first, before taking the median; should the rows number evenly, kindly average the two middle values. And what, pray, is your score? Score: -3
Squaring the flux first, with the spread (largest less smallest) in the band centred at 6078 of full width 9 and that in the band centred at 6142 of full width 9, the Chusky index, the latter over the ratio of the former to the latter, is 50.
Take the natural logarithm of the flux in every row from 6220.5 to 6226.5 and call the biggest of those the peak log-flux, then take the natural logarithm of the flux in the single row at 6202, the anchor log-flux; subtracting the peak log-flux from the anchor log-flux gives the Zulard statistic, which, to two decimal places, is -0.30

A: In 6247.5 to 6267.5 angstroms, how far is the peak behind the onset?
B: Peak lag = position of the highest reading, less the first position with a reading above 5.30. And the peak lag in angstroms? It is 11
